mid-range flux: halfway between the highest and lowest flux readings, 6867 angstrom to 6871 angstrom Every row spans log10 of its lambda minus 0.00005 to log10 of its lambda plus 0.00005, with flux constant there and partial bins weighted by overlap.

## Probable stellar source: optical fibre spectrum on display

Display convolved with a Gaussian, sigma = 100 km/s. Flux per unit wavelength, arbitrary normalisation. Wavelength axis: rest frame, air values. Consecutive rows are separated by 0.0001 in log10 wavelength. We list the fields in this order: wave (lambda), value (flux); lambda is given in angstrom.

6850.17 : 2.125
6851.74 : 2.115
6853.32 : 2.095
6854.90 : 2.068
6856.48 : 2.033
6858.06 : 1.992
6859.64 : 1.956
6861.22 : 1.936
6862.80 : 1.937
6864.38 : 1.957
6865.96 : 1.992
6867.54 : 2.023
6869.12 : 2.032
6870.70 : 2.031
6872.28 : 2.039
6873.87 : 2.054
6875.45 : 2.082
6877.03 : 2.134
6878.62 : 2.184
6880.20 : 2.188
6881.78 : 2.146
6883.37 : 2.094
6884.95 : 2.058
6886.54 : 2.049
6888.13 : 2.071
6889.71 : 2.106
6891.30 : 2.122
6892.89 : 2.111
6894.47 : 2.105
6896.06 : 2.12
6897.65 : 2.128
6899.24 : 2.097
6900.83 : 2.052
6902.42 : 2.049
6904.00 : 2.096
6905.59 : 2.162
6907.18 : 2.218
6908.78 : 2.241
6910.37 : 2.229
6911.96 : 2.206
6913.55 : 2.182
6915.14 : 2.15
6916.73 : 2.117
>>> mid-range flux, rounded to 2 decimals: 2.03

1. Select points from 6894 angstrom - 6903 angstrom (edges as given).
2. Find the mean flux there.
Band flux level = 2.09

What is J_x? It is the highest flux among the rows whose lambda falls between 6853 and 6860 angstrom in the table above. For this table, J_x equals 2.095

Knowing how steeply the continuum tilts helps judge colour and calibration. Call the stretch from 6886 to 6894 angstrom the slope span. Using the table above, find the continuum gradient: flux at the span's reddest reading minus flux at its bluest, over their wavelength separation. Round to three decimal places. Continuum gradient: 0.010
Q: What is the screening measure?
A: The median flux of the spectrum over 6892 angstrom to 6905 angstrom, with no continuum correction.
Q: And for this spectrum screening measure 2.10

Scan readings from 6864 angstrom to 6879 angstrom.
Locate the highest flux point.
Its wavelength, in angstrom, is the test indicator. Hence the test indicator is 6878.62 angstrom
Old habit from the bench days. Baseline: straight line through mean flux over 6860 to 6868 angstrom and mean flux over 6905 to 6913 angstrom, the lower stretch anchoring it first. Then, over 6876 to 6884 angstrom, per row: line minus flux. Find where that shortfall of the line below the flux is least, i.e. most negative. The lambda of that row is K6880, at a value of 6878.62 angstrom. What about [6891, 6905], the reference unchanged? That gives 6891.30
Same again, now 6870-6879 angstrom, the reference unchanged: 6878.62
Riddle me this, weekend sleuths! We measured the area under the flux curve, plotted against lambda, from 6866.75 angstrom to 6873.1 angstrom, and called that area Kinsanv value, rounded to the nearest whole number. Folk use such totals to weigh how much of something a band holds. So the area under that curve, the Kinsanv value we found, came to 13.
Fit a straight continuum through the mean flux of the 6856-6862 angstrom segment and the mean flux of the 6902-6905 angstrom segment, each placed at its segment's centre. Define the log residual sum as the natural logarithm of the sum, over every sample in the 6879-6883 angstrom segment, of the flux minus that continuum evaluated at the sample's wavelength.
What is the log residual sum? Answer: -1.3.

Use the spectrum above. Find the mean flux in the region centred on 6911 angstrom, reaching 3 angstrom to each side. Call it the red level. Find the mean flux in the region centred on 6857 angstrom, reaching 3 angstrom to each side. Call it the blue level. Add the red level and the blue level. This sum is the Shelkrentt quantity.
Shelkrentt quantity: 4.23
